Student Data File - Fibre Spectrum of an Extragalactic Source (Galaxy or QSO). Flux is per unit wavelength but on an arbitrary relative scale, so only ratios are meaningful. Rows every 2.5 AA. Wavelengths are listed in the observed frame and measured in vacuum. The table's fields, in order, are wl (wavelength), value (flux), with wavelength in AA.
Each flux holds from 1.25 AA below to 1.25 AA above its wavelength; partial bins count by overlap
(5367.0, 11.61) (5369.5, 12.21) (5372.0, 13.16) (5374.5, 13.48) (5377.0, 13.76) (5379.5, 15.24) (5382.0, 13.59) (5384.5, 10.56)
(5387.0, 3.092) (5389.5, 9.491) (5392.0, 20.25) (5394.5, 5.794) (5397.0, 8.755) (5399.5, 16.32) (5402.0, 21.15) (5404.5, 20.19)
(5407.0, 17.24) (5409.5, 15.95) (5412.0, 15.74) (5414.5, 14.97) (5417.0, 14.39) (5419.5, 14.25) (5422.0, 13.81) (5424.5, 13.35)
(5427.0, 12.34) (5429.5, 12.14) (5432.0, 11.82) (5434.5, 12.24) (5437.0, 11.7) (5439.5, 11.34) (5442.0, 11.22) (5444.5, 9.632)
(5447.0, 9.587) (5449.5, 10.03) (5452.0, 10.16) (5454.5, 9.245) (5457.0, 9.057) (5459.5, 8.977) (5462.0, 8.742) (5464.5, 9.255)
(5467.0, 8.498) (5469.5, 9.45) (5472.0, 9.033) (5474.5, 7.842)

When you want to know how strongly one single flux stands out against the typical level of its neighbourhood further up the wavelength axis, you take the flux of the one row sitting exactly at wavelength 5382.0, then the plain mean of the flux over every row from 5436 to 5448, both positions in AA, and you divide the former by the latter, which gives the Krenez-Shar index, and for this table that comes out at 1.27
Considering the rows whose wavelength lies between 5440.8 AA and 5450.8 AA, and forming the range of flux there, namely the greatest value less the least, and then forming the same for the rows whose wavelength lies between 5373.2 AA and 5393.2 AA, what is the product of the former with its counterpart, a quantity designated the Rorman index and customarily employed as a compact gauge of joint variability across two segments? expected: 28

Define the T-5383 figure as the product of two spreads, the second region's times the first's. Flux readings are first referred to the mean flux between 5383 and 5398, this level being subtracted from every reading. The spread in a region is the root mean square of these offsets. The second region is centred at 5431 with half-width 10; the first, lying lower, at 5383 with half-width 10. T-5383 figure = 15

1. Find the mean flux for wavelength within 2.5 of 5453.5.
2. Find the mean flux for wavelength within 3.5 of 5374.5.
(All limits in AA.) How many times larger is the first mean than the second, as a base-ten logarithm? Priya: -0.14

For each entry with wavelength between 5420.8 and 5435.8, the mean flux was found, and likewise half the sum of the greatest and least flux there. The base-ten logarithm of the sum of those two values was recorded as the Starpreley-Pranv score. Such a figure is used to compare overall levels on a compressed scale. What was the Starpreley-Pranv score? 1.41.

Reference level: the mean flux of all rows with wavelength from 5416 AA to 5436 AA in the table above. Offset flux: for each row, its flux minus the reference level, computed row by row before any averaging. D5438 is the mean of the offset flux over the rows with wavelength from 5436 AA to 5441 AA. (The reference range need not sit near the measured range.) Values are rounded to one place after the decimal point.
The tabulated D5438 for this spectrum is -1.5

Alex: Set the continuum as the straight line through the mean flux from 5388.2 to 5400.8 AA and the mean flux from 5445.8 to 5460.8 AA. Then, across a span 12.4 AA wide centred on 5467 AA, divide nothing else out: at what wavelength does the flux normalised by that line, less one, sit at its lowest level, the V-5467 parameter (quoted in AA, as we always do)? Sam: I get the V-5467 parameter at 5467.0 AA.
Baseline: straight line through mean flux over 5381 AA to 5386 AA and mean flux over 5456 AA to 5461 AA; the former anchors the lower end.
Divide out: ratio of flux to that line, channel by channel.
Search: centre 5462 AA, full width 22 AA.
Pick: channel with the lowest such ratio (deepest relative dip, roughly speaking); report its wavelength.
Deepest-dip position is 5467.0 AA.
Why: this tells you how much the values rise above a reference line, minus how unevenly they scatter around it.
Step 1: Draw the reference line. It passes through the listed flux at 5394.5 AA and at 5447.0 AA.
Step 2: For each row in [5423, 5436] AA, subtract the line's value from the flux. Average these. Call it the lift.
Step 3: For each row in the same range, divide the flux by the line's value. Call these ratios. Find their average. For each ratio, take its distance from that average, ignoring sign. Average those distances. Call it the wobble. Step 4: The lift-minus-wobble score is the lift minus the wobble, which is 4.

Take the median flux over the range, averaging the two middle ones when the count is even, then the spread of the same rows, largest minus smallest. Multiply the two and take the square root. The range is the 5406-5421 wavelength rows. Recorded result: 6.8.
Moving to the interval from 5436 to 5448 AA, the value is 4.9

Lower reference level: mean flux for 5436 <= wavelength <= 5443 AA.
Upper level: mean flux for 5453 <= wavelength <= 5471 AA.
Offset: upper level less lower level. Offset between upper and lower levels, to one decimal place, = -2.4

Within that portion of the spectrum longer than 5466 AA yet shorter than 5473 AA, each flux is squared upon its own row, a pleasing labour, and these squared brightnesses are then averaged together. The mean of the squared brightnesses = 81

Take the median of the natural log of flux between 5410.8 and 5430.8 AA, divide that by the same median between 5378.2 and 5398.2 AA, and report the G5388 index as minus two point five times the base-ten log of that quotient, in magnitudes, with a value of -0.15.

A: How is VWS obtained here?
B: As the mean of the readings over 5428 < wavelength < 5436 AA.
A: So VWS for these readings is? 12.1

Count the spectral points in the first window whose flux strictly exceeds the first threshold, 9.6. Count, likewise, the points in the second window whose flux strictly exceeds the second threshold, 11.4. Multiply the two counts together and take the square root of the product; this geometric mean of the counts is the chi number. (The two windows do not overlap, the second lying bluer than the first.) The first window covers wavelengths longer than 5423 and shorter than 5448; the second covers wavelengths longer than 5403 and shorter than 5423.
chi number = 8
